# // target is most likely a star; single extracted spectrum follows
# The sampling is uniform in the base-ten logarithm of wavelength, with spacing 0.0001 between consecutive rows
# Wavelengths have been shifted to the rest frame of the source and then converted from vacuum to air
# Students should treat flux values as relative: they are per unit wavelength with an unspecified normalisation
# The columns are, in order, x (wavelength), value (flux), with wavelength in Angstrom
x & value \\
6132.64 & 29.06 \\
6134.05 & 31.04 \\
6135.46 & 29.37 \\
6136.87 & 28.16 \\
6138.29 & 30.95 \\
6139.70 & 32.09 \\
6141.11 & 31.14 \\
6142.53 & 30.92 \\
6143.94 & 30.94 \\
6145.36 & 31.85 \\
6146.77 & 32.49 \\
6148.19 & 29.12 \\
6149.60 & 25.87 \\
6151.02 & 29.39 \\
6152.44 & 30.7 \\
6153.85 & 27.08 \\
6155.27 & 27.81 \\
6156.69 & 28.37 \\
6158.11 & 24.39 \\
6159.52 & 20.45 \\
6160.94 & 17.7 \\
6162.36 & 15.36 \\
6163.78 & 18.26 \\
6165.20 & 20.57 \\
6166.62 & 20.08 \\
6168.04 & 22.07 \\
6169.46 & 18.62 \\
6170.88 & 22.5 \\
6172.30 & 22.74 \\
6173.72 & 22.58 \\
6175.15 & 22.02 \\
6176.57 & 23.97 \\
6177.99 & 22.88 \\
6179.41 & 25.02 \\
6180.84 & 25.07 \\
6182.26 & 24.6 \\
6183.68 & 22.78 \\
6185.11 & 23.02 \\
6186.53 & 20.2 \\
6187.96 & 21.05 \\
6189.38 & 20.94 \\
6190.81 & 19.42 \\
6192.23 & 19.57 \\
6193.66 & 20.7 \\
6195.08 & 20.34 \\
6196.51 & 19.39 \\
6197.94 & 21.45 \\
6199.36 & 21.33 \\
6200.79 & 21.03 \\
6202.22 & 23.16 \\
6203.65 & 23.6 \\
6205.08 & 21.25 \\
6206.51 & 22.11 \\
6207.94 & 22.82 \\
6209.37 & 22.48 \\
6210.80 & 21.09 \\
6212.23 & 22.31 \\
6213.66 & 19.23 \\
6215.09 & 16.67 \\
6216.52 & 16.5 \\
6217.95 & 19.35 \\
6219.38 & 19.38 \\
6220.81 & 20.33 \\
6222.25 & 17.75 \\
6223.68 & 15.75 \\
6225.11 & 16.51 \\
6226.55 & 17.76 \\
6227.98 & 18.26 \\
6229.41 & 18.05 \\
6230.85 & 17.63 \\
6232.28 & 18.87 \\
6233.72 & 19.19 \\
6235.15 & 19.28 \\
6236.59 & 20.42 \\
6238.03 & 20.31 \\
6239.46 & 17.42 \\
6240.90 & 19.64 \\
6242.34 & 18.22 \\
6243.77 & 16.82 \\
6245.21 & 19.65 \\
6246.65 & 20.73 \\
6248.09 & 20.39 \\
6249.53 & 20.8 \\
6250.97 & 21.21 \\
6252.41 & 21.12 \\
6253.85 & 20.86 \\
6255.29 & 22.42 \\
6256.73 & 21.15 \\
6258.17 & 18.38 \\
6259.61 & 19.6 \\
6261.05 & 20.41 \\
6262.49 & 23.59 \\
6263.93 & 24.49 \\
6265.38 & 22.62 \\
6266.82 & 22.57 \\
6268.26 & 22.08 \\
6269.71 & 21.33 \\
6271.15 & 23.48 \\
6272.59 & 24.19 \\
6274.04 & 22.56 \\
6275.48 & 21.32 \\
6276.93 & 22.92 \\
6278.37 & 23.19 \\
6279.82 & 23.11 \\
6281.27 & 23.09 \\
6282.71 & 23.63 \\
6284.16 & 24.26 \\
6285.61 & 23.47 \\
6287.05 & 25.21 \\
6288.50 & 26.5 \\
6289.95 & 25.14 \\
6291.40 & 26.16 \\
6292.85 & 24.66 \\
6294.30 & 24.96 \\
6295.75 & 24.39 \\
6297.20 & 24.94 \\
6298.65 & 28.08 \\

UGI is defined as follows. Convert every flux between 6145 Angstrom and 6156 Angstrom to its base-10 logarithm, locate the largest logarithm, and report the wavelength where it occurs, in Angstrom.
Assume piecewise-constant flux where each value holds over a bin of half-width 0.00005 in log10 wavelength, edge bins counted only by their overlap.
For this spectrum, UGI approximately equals 6146.77 Angstrom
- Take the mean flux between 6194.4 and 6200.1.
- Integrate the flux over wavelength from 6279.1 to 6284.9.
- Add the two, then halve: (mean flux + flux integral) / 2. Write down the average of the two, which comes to 78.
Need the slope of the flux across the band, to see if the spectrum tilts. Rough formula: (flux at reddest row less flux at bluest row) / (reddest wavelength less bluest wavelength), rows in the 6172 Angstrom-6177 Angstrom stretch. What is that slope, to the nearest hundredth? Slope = 0.29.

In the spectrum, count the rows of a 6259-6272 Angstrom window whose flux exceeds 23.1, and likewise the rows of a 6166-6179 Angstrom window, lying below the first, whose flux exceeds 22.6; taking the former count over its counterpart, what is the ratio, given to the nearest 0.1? 1.0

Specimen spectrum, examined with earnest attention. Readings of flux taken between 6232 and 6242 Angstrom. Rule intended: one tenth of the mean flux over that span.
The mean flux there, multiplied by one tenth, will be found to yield 1.9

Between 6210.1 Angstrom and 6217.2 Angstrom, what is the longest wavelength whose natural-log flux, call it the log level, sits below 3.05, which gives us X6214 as 6216.52 Angstrom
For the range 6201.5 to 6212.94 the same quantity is 6210.80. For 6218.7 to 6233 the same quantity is 6232.28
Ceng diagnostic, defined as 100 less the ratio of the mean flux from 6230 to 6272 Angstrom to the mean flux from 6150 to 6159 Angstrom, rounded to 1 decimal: 99.3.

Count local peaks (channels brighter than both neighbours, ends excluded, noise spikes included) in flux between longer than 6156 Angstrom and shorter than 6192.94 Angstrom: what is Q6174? 7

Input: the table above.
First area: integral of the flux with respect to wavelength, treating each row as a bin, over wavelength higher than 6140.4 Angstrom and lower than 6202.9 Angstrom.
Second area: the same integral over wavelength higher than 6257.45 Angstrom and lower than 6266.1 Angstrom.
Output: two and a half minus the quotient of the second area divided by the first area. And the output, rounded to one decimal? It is 2.4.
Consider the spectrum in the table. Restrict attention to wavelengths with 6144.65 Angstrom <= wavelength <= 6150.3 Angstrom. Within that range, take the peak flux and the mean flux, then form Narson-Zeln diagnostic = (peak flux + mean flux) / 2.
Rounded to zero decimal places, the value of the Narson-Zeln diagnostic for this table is 31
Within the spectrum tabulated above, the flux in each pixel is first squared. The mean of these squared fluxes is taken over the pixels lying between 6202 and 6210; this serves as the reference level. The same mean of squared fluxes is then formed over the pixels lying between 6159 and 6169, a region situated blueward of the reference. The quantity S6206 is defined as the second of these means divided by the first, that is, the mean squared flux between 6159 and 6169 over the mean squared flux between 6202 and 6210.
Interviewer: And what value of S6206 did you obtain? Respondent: 0.73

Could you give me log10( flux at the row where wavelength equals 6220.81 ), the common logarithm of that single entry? 1.31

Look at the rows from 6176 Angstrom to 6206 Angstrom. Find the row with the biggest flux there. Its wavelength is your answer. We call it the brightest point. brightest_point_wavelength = 6180.84 Angstrom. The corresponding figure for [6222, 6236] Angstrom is 6235.15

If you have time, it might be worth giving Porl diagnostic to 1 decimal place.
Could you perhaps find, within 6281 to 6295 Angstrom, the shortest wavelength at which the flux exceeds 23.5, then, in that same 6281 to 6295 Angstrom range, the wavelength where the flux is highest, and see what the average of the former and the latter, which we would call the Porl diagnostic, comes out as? 6285.6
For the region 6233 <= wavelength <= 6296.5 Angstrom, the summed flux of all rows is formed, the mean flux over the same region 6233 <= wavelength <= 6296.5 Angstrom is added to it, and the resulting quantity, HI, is 989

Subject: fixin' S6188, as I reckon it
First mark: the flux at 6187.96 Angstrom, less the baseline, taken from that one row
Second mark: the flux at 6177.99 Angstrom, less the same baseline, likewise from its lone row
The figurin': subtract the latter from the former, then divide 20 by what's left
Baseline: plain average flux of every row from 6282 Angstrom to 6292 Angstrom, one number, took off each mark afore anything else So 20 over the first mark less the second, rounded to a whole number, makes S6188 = -11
